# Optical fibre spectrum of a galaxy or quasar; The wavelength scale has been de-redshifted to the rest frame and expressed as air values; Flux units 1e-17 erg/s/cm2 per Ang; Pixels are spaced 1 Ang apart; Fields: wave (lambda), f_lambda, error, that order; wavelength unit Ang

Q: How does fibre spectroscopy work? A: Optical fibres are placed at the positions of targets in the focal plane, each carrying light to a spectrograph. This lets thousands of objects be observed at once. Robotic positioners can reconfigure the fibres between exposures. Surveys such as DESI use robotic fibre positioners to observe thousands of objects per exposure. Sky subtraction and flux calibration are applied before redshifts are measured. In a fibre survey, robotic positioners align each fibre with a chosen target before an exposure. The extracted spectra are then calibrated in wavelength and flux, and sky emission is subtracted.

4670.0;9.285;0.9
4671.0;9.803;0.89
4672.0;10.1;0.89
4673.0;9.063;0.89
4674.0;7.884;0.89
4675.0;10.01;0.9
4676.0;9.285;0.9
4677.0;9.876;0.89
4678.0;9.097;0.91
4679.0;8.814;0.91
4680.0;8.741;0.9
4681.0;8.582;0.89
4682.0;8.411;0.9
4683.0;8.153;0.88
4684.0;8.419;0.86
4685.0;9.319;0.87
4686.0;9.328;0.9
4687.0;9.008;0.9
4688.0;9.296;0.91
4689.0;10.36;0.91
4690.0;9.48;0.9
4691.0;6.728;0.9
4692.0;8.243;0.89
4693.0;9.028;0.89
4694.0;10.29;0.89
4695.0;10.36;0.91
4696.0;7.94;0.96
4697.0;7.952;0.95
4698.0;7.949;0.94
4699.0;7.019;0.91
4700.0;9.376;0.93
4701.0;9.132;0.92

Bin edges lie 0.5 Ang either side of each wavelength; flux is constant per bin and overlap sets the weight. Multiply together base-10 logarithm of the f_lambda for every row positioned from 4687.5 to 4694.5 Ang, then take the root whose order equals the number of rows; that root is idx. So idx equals 0.951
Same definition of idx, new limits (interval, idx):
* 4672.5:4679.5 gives 0.960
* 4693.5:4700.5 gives 0.933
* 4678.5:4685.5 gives 0.936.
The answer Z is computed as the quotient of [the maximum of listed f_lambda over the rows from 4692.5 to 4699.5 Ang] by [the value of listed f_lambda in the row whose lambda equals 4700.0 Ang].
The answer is 1.10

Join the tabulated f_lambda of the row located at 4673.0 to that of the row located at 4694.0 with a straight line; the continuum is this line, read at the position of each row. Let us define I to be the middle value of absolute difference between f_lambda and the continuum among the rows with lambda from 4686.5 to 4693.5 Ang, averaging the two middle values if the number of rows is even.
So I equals 0.87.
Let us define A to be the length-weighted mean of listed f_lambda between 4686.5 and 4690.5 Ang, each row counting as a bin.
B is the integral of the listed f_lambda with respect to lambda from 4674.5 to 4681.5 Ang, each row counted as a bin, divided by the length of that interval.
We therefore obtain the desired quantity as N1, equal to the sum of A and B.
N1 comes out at 18.7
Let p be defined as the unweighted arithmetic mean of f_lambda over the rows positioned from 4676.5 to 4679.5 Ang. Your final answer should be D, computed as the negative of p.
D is -9.26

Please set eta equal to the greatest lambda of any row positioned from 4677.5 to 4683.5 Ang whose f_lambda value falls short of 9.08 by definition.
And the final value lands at 4683.0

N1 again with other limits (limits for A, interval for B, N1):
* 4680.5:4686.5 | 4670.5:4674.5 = 17.9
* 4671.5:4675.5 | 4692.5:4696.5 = 18.7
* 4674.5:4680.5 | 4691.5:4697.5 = 18.3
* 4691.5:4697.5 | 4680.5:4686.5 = 17.7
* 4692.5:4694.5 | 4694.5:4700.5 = 18.1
